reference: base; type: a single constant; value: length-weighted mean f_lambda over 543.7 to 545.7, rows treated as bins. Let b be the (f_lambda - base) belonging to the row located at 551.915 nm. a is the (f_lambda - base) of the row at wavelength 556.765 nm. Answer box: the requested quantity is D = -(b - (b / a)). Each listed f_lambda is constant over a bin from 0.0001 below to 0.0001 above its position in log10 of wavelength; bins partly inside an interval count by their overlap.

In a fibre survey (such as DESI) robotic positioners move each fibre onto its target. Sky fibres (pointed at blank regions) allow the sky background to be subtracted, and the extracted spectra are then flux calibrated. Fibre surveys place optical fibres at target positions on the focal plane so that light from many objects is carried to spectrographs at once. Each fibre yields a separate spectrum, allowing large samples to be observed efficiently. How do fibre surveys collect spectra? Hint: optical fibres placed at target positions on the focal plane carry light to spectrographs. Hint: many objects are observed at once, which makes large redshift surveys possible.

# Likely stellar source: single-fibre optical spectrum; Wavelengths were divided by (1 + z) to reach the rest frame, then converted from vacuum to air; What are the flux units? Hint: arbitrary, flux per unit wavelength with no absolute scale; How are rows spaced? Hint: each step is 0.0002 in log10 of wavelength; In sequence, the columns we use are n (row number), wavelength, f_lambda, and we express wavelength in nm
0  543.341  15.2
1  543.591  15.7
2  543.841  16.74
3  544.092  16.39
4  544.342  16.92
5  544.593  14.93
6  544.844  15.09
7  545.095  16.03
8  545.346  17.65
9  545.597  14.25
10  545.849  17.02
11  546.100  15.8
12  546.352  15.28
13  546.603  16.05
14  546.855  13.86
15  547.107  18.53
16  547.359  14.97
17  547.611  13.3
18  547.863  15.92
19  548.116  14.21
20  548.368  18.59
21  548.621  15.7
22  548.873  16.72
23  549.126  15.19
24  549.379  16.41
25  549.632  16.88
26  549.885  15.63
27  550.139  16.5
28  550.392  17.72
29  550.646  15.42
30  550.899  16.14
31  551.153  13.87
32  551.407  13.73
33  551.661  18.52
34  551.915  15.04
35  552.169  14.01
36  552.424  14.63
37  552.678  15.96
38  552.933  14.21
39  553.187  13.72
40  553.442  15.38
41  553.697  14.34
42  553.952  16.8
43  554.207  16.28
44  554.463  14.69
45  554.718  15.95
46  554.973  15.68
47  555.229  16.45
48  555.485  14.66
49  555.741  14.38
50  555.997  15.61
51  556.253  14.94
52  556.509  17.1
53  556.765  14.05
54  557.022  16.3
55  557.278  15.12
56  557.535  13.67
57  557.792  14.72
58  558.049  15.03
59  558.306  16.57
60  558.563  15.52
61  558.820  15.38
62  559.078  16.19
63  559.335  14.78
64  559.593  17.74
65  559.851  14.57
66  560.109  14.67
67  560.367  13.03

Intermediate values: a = -2.0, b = -0.98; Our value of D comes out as 1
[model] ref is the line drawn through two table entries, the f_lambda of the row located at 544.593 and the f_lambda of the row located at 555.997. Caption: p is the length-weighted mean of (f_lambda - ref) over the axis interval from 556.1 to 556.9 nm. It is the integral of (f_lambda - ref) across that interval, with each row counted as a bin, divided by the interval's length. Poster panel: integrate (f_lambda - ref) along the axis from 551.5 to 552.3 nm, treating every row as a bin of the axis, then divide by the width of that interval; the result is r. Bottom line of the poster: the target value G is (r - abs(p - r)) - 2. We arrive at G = -2.3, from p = -0.26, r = 0.4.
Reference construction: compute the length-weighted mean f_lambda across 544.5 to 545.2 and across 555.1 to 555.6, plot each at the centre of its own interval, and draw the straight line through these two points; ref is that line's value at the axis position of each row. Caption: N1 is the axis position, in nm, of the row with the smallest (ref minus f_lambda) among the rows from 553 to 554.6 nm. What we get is 553.952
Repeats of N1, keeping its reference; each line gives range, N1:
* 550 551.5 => 550.392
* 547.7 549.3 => 548.368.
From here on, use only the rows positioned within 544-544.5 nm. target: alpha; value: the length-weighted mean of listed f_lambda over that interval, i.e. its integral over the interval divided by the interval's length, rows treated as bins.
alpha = 16.6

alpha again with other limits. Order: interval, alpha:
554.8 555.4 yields 16.0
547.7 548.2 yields 15.0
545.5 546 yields 15.7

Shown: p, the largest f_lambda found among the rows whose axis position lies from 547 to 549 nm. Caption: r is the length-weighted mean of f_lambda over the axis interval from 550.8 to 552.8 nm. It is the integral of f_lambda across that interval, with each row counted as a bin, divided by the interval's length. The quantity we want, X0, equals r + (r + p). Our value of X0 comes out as 49.0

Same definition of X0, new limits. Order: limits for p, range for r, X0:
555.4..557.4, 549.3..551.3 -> 49.2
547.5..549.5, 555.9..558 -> 48.9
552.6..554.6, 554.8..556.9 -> 47.5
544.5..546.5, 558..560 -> 49.1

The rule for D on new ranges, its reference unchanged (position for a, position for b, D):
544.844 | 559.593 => -4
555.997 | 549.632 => -3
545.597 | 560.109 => 2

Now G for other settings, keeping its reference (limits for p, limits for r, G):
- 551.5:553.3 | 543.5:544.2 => -2.3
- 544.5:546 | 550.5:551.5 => -3.7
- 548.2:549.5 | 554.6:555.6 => -3.0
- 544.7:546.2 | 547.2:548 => -3.4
